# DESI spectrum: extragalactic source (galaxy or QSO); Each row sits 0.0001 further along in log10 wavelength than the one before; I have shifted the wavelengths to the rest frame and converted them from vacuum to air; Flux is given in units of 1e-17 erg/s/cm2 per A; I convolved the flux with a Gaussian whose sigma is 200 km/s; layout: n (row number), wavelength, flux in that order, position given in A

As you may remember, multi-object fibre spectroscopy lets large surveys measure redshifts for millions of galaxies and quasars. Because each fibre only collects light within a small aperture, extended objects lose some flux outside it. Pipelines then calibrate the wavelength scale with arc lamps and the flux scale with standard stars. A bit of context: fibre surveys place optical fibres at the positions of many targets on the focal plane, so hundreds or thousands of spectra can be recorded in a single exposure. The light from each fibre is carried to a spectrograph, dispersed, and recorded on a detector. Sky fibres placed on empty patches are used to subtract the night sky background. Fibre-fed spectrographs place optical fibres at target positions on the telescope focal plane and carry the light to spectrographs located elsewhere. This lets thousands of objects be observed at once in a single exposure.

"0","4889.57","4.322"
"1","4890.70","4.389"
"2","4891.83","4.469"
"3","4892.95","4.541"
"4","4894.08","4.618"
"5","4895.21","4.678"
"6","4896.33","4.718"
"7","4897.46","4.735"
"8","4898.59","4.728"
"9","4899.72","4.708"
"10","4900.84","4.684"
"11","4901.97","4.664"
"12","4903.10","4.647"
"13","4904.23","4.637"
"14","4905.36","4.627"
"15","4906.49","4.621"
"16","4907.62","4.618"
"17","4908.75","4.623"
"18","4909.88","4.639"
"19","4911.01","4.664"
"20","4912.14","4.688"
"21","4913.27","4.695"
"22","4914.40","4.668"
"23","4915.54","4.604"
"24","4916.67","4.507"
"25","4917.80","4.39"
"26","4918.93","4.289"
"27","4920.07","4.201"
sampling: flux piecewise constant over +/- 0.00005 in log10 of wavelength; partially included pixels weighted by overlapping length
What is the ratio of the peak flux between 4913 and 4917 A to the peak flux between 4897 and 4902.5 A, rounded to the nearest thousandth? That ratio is 0.992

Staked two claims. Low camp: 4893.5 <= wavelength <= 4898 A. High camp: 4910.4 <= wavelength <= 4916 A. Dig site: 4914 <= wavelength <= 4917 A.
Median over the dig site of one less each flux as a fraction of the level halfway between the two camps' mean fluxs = 0.015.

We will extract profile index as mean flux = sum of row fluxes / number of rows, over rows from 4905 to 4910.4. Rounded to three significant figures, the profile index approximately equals 4.63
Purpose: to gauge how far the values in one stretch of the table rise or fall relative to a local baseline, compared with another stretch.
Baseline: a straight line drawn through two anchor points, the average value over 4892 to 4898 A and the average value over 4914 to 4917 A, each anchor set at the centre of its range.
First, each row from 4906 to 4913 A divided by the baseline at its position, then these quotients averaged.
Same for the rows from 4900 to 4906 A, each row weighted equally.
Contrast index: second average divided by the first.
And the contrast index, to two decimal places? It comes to 1.00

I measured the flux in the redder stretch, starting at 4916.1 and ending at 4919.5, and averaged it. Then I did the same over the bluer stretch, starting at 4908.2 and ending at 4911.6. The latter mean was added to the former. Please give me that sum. 9.04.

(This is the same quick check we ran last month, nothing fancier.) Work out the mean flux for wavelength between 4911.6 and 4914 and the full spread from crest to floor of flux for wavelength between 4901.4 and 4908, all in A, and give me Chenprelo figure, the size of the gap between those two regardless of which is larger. 4.65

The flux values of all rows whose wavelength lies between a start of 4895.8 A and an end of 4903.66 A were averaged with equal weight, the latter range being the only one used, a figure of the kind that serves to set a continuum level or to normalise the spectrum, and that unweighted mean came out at 4.70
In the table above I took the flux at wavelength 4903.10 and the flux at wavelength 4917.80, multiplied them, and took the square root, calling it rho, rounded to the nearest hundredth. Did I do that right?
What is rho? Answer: 4.52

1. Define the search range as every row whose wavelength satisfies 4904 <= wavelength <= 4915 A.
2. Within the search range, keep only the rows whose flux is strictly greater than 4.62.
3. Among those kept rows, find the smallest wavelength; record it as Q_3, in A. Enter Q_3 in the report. 4904.23 A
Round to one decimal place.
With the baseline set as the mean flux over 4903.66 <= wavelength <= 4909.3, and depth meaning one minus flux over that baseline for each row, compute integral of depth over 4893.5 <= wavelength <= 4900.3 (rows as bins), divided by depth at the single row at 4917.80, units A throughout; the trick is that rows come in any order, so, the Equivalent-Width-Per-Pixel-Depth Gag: -2.1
